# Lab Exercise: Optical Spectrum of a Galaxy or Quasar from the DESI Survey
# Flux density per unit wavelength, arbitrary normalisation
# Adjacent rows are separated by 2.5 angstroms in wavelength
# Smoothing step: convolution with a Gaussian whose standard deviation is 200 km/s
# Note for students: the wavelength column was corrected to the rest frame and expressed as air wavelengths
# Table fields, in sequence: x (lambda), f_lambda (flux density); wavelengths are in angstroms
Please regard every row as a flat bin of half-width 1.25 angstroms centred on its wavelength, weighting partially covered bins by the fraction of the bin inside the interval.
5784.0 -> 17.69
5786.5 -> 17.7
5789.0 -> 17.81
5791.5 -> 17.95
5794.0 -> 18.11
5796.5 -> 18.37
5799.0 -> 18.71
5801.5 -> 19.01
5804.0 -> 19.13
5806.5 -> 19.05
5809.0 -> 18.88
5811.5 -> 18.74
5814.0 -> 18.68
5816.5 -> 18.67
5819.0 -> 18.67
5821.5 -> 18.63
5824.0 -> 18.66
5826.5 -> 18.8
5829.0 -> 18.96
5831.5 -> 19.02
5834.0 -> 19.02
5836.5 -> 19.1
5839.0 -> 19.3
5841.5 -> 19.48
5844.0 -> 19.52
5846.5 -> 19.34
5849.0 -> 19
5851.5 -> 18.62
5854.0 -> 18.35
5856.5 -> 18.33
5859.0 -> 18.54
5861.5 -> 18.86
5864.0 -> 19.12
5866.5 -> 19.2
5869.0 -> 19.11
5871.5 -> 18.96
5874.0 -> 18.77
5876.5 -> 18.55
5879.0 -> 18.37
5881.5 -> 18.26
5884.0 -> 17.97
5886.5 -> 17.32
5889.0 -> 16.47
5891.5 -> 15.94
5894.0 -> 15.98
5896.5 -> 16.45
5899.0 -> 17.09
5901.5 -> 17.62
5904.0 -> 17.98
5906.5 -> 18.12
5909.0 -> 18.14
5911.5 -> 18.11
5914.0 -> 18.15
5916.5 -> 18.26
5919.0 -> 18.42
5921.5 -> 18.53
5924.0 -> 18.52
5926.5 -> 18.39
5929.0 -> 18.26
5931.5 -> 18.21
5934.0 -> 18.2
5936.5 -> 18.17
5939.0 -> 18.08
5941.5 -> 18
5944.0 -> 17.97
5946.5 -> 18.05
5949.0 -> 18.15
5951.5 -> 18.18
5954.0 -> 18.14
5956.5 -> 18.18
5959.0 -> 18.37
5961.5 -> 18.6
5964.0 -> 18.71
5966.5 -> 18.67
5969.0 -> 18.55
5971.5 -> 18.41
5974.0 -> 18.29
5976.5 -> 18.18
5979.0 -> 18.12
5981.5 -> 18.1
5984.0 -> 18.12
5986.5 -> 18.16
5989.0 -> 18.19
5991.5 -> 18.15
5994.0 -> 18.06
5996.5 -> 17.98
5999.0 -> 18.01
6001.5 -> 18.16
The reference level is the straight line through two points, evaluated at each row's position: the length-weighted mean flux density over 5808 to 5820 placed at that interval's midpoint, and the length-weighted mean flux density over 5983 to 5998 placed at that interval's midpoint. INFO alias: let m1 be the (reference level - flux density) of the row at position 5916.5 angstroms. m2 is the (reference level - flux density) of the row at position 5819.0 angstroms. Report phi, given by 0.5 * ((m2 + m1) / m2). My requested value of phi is 1.9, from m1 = 0.11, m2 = 0.0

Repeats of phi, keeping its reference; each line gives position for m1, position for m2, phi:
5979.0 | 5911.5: 0.6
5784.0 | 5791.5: 1.2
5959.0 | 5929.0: -0.7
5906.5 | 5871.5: 0.2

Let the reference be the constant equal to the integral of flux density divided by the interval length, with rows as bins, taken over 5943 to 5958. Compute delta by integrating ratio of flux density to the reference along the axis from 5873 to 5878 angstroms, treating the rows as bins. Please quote 5.14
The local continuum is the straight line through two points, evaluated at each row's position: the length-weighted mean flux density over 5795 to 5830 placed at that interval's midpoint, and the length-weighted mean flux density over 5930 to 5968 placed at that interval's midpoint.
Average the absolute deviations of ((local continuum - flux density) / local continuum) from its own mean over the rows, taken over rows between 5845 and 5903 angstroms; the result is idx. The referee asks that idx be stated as 0.044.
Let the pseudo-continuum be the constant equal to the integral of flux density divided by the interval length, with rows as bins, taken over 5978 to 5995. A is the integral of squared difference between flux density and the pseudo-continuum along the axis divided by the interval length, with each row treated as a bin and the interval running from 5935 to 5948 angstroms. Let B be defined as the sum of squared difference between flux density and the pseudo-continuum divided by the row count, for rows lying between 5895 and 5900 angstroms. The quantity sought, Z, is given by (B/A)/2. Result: 95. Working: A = 0.01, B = 1.95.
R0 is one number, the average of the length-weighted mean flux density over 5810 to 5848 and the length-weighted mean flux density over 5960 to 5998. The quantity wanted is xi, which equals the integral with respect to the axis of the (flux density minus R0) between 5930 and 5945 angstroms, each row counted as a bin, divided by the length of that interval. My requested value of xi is -0.52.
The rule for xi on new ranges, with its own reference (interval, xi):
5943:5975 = -0.30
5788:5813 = -0.04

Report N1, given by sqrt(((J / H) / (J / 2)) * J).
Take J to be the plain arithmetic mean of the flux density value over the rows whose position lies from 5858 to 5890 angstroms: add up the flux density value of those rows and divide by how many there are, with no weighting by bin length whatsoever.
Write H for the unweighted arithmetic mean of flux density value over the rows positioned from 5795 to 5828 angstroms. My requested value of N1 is 1.40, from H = 18.8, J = 18.4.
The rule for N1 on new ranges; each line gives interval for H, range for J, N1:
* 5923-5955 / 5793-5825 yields 1.43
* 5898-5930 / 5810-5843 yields 1.44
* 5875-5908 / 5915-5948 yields 1.45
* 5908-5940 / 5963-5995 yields 1.42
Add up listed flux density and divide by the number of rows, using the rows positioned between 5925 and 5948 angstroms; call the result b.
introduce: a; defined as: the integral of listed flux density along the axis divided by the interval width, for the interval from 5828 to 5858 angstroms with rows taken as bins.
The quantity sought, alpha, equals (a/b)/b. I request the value 0.058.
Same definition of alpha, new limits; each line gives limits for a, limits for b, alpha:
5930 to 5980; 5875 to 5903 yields 0.061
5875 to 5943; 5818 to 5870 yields 0.050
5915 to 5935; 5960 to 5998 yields 0.055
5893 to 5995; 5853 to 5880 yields 0.052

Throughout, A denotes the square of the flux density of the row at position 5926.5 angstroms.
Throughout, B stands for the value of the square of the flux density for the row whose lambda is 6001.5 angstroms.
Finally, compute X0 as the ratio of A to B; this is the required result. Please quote 1.03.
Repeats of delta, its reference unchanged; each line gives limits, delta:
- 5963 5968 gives 5.16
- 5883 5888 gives 4.85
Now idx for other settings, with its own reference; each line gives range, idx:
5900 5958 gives 0.008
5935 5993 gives 0.010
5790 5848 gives 0.018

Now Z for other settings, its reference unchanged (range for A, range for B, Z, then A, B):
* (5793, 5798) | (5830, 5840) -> 11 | 0.05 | 0.97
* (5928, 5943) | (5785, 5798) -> 5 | 0.01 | 0.08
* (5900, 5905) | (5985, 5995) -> 0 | 0.19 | 0.00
